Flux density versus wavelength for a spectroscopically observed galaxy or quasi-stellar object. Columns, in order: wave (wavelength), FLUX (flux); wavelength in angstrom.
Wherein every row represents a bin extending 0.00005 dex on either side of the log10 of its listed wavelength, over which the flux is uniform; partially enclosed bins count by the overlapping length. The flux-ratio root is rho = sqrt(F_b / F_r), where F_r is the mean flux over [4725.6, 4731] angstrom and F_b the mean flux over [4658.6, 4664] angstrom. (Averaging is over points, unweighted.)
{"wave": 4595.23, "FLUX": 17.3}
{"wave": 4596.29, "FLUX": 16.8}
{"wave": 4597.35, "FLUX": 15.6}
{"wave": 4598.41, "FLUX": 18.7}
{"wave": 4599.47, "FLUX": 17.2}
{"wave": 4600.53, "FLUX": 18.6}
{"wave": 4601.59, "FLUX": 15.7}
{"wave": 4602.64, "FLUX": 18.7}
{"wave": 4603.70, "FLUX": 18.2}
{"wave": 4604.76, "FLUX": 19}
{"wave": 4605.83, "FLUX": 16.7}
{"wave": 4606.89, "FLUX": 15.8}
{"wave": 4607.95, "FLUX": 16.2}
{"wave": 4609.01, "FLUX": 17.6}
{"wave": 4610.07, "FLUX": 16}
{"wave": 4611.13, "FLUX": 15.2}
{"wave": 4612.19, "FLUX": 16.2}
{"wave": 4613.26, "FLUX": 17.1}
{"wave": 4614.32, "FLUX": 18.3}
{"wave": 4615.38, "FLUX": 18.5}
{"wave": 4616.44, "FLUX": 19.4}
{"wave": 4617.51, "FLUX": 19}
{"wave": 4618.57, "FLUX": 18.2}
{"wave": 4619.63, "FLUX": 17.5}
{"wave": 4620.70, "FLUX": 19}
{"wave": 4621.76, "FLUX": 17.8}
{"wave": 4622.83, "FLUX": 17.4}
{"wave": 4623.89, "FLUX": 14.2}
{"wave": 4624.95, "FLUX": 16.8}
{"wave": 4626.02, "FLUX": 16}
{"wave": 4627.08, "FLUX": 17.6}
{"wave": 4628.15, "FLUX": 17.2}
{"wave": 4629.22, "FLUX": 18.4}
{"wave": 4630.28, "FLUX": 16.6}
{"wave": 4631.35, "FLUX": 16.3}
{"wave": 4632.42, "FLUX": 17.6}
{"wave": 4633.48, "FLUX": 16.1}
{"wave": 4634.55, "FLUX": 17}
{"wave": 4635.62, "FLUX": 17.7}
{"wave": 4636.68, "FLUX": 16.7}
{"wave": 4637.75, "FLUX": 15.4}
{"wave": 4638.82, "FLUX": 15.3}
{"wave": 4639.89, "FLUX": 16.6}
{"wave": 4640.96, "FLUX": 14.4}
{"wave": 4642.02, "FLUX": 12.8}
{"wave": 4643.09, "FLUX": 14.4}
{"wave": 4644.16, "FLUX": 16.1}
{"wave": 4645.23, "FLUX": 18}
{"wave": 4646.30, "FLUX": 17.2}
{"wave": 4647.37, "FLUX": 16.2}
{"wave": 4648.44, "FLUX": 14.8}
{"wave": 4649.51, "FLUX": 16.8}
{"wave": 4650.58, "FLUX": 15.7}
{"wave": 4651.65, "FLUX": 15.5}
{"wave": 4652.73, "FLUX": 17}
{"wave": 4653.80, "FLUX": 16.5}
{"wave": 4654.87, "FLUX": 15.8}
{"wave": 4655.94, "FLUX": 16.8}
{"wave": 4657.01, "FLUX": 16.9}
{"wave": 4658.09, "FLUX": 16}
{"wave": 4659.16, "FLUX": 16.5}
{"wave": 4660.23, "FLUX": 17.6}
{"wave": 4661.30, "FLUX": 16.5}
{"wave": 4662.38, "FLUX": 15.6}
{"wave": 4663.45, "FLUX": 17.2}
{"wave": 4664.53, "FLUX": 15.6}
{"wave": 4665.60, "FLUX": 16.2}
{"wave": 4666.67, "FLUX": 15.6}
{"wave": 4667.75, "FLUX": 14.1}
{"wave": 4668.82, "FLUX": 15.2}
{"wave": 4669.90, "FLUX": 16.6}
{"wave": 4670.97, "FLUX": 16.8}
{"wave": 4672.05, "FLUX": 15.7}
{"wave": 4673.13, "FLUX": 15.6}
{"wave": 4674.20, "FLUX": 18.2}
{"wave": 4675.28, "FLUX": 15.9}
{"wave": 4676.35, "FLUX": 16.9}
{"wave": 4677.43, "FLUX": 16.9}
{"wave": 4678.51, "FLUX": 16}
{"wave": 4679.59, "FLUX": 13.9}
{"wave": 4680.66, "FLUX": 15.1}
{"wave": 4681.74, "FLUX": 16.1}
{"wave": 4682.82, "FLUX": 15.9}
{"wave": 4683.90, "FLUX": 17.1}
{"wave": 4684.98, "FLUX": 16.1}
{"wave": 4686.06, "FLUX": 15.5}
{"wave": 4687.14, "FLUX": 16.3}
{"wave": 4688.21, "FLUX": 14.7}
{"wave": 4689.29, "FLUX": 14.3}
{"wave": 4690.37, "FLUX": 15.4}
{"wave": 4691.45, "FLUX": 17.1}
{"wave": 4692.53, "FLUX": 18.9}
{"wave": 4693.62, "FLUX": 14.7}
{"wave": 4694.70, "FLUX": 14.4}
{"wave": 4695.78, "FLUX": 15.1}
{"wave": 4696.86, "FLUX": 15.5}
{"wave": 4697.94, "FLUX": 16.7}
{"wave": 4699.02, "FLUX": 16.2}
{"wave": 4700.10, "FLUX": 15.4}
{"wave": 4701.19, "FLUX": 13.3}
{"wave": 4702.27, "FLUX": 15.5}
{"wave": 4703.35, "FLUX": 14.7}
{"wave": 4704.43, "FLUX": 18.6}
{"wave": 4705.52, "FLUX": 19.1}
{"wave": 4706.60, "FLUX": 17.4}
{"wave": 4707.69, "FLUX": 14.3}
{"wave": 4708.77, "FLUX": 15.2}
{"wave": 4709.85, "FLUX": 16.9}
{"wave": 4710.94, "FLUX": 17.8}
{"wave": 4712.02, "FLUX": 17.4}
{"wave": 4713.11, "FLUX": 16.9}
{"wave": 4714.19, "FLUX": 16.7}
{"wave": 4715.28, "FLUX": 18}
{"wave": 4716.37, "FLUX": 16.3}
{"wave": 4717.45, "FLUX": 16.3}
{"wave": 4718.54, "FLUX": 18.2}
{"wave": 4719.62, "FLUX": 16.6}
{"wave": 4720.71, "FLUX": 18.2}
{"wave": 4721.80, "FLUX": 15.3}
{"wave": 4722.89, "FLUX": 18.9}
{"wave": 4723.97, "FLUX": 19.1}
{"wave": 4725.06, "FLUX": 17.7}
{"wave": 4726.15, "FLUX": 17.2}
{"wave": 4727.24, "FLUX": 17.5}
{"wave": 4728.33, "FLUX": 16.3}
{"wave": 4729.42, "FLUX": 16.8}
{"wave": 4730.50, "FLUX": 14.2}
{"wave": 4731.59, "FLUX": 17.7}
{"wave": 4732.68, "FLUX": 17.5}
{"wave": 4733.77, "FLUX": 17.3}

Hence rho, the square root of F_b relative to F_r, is 1.01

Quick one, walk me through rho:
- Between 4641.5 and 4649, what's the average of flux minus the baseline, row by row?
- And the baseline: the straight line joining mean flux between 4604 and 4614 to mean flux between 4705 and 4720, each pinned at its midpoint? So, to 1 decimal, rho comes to -1.1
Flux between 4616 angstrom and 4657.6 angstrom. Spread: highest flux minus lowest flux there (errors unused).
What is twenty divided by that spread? 3.03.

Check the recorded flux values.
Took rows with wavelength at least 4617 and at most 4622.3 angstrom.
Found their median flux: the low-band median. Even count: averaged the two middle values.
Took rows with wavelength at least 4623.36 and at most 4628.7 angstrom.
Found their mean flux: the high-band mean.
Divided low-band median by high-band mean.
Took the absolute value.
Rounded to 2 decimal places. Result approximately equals 1.11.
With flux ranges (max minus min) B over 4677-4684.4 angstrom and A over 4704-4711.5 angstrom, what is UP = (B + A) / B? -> 2.5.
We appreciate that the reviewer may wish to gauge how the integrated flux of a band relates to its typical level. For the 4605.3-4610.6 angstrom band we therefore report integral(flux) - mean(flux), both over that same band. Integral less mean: 71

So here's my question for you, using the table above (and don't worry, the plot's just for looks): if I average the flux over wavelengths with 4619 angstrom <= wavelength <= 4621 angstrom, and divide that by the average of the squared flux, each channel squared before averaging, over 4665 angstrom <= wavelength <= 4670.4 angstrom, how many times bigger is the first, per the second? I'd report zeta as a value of 0.075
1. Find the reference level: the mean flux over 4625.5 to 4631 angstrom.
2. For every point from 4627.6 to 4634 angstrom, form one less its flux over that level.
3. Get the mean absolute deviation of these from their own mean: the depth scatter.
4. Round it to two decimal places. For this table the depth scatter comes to 0.04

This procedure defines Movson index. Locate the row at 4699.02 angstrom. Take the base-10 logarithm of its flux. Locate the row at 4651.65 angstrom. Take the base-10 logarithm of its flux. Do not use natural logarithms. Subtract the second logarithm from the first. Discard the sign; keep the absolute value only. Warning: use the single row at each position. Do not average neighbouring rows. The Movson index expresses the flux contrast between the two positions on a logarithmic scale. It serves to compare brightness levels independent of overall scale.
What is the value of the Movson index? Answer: 0.019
